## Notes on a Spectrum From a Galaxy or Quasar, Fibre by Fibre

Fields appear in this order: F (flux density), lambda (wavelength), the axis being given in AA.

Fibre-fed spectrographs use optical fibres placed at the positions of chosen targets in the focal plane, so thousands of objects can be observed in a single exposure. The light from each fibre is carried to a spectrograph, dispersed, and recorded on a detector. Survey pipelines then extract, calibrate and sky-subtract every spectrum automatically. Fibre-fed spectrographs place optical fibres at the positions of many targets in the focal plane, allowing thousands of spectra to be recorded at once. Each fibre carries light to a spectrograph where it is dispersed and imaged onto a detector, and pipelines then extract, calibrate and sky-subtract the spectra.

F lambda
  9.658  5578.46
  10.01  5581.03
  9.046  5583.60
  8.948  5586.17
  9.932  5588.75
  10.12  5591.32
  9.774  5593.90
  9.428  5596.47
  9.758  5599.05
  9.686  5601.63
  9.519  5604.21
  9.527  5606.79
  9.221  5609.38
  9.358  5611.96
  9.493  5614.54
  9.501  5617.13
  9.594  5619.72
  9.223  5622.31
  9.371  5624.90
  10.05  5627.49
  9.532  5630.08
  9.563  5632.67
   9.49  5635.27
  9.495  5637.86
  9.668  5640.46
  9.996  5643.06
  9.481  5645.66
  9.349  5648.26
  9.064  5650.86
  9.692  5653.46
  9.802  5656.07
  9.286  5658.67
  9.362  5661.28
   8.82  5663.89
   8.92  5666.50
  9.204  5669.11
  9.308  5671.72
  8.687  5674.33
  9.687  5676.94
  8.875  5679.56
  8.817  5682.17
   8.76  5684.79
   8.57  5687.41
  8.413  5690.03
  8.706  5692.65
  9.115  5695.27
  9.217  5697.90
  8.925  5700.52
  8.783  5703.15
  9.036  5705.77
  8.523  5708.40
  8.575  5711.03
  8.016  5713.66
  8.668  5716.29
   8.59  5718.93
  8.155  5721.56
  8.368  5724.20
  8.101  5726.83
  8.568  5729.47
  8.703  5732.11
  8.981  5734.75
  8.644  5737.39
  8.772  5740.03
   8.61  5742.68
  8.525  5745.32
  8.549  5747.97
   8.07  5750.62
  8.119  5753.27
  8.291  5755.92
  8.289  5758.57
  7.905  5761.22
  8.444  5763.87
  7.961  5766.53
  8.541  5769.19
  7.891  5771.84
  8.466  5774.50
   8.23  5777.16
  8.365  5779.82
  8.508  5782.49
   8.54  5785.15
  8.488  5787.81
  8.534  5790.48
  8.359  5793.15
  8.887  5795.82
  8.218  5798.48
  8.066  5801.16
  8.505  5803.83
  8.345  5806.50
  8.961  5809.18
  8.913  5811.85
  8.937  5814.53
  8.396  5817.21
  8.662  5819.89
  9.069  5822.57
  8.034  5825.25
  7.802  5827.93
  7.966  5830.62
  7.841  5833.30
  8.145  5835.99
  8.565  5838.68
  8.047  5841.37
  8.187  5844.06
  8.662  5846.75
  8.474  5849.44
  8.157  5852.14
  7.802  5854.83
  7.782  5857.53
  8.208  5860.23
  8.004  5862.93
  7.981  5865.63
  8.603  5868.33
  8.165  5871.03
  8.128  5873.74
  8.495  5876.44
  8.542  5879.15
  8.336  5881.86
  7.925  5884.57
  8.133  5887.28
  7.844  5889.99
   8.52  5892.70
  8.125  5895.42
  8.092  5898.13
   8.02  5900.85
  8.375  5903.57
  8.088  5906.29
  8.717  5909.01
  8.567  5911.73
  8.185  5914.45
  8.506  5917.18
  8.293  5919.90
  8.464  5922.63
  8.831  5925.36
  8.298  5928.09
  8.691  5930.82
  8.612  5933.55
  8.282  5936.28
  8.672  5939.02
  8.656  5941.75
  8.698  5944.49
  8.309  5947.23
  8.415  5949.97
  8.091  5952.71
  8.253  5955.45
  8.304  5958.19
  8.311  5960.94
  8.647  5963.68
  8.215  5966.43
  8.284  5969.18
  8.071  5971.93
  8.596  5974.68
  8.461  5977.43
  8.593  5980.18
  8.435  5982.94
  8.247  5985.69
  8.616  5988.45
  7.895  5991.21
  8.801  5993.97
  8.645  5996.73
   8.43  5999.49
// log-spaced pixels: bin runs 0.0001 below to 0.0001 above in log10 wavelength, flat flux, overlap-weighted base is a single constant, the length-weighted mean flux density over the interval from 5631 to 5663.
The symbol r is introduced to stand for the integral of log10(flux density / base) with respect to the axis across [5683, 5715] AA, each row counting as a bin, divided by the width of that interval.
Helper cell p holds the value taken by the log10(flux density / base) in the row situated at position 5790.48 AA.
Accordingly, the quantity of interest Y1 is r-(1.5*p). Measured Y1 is 0.03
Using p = -0.047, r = -0.038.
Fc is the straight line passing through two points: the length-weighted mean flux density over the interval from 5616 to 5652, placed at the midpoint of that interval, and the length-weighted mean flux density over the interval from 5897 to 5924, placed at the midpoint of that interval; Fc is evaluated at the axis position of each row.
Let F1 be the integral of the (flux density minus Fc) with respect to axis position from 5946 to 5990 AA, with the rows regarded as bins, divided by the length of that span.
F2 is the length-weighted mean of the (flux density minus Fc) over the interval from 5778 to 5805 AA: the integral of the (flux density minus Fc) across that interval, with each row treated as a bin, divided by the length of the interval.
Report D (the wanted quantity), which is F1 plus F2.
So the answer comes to -0.1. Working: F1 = 0.28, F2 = -0.4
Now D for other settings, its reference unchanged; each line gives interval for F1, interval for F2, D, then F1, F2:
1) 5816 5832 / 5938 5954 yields -0.1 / -0.39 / 0.3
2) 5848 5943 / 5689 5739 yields -0.6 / -0.09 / -0.5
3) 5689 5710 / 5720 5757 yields -1.0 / -0.40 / -0.6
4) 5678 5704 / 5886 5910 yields -0.6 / -0.45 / -0.2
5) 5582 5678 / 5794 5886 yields -0.4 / -0.09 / -0.3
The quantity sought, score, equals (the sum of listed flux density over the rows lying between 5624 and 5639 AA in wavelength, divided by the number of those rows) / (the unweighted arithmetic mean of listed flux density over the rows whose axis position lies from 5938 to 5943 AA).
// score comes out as 1.11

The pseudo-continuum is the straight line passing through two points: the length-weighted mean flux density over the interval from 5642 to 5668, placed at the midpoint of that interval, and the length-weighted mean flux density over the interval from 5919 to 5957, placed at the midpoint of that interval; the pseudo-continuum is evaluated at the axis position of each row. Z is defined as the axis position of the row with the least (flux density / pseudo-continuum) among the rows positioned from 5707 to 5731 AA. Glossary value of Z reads 5713.66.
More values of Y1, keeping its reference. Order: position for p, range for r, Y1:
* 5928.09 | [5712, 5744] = 0.04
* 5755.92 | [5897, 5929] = 0.03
